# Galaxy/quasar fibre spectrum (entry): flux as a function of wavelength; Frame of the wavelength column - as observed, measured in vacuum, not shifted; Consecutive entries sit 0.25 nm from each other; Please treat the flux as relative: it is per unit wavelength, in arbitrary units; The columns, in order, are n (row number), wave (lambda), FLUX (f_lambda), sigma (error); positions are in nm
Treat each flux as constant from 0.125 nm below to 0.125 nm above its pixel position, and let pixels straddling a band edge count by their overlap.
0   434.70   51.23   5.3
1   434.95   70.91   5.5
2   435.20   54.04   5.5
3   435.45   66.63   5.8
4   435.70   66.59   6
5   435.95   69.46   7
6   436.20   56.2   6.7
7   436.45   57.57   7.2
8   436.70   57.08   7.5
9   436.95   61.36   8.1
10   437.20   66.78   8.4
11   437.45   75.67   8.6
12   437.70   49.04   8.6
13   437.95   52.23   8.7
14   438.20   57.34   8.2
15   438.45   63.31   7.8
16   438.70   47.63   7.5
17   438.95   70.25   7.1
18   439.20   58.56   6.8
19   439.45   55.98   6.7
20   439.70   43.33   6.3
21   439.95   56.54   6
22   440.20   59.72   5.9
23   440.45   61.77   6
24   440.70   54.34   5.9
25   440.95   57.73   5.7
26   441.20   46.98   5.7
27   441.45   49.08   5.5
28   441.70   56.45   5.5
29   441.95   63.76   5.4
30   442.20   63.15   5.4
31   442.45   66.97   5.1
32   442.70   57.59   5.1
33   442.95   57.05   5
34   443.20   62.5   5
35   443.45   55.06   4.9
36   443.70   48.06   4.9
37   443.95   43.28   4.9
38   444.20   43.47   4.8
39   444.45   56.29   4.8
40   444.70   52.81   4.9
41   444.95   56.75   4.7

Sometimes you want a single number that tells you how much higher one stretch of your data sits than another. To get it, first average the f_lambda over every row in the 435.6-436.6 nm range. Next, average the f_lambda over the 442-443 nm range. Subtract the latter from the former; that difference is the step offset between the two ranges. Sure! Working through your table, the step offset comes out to 1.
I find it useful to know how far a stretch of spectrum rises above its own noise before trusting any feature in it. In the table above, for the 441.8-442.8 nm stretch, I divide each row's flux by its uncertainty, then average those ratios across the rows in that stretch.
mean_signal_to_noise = 12.0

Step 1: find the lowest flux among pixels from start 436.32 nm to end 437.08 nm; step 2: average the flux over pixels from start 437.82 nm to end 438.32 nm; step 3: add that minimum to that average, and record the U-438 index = 112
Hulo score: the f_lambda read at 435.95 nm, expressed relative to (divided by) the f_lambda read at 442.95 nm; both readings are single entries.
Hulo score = 1.22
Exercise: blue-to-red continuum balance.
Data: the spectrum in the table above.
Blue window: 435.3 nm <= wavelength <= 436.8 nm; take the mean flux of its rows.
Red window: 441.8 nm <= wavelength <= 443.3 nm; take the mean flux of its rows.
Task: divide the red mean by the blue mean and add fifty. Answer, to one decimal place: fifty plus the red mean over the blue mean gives 51.0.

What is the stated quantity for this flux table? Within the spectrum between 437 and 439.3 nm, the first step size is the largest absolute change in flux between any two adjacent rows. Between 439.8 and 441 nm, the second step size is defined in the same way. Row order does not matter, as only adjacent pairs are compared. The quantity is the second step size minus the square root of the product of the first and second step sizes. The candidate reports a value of -7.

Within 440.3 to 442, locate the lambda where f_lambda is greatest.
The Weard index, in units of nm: 441.95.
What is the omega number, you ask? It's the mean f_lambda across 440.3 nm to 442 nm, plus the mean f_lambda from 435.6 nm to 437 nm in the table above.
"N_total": 117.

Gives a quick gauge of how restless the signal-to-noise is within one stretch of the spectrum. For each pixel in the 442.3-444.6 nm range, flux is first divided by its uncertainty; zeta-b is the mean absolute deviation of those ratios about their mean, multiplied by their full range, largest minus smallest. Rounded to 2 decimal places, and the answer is 5.06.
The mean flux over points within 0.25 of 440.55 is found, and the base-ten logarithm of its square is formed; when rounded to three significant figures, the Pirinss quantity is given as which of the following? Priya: 3.53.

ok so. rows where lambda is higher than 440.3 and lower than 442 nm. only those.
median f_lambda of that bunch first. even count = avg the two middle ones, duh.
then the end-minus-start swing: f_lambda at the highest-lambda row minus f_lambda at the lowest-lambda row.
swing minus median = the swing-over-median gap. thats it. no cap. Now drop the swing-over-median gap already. -54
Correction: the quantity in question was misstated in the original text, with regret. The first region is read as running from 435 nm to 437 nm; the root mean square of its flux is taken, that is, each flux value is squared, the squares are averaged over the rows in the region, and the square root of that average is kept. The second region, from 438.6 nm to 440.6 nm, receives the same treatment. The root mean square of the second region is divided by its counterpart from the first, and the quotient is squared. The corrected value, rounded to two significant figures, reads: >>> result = 0.87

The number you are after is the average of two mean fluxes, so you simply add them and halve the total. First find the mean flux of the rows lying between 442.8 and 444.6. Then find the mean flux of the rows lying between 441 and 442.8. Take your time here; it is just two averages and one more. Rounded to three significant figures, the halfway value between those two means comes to 55.0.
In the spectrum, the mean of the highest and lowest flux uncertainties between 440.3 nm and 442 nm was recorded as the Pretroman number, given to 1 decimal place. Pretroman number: 5.7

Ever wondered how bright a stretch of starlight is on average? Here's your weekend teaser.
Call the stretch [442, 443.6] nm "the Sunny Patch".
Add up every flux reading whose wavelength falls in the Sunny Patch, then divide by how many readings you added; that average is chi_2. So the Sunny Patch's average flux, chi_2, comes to 60.4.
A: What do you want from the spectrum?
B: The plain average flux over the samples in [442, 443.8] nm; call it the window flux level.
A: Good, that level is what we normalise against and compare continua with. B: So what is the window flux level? 59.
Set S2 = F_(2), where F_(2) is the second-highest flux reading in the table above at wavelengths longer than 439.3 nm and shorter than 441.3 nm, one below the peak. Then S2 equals 59.72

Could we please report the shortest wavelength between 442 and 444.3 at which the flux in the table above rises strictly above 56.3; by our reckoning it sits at 442.20 nm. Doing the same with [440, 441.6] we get 440.20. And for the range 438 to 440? 438.20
